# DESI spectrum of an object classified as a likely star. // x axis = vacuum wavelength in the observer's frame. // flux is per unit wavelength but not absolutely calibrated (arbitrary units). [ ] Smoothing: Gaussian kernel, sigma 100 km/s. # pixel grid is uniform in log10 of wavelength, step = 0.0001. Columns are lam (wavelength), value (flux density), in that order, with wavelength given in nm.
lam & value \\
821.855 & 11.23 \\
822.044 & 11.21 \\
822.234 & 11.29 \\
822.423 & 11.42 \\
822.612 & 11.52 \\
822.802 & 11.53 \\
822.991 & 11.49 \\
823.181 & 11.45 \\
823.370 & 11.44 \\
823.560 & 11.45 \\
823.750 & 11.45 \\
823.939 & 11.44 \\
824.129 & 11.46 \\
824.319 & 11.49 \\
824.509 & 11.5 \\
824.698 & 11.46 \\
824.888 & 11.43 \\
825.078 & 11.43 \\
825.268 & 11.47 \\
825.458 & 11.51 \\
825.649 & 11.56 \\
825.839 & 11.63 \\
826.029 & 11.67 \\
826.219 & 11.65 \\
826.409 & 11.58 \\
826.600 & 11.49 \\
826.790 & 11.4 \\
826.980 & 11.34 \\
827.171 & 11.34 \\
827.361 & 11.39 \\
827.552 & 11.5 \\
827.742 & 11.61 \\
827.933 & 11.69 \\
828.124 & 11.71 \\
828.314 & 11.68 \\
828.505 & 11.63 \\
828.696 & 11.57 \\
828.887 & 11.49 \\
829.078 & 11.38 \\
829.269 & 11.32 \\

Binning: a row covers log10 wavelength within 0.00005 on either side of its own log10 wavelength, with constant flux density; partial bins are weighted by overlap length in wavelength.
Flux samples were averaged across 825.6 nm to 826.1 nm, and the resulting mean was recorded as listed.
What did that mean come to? 11.6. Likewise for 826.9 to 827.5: 11.4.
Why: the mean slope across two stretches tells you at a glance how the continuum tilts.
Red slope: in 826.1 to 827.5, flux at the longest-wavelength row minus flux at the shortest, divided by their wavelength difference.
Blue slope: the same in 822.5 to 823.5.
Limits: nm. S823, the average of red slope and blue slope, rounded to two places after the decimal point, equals -0.17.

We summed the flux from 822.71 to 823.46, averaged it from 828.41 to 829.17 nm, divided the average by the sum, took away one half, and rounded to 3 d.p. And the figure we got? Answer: -0.249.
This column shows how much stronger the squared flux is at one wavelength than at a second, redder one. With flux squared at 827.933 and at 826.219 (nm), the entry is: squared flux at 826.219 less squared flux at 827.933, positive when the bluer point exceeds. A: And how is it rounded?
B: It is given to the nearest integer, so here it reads -1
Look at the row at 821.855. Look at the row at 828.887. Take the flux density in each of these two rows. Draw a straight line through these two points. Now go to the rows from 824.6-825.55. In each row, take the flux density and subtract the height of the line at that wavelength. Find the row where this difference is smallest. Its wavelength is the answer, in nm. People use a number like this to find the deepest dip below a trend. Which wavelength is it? 825.078 nm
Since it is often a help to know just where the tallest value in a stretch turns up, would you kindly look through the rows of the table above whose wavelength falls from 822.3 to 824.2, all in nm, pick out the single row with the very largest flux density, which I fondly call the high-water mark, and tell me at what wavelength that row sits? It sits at 822.802 nm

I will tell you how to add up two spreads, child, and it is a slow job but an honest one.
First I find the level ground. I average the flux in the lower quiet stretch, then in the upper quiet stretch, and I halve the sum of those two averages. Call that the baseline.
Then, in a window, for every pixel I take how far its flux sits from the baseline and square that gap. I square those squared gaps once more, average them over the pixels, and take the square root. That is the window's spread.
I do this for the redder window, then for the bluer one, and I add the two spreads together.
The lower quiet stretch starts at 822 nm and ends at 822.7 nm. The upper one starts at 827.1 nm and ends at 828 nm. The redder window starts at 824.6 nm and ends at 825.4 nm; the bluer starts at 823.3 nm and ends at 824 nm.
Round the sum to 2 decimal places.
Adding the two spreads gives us 0.00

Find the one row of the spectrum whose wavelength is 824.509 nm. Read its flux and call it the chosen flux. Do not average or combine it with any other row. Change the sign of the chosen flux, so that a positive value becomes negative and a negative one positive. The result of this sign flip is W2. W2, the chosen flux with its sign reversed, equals -11.5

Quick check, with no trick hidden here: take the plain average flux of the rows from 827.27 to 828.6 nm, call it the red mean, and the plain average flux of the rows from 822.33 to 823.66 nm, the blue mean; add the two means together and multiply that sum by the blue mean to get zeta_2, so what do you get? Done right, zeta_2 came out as 265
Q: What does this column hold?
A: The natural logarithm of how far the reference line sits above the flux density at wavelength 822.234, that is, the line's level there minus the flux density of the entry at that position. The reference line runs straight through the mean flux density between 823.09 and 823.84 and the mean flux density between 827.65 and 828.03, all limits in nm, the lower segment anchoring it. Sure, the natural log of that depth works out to -2.3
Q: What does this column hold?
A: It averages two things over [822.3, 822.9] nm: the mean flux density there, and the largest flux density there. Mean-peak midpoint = 11.5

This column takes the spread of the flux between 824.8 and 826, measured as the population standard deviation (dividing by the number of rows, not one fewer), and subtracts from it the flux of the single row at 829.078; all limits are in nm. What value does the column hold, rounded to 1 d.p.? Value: -11.3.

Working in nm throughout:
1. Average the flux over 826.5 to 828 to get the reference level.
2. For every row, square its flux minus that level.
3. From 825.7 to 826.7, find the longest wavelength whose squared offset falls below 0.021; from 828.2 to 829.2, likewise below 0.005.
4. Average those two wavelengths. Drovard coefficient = 827.74 nm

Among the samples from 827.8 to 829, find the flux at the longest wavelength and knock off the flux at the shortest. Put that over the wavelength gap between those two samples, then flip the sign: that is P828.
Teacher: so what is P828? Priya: 0.21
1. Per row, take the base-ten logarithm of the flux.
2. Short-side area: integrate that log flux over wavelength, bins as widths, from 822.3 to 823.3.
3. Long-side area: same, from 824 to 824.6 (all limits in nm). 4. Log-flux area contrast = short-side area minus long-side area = 0.4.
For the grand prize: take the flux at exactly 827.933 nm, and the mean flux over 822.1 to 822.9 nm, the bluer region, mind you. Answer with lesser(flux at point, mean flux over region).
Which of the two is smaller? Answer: 11.4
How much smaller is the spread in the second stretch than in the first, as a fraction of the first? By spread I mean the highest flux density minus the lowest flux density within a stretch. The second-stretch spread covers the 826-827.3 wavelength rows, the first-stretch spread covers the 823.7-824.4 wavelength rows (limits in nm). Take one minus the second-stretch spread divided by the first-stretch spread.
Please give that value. -5.6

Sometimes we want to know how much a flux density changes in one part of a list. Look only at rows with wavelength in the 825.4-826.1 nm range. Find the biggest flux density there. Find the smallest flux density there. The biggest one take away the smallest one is 0.16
